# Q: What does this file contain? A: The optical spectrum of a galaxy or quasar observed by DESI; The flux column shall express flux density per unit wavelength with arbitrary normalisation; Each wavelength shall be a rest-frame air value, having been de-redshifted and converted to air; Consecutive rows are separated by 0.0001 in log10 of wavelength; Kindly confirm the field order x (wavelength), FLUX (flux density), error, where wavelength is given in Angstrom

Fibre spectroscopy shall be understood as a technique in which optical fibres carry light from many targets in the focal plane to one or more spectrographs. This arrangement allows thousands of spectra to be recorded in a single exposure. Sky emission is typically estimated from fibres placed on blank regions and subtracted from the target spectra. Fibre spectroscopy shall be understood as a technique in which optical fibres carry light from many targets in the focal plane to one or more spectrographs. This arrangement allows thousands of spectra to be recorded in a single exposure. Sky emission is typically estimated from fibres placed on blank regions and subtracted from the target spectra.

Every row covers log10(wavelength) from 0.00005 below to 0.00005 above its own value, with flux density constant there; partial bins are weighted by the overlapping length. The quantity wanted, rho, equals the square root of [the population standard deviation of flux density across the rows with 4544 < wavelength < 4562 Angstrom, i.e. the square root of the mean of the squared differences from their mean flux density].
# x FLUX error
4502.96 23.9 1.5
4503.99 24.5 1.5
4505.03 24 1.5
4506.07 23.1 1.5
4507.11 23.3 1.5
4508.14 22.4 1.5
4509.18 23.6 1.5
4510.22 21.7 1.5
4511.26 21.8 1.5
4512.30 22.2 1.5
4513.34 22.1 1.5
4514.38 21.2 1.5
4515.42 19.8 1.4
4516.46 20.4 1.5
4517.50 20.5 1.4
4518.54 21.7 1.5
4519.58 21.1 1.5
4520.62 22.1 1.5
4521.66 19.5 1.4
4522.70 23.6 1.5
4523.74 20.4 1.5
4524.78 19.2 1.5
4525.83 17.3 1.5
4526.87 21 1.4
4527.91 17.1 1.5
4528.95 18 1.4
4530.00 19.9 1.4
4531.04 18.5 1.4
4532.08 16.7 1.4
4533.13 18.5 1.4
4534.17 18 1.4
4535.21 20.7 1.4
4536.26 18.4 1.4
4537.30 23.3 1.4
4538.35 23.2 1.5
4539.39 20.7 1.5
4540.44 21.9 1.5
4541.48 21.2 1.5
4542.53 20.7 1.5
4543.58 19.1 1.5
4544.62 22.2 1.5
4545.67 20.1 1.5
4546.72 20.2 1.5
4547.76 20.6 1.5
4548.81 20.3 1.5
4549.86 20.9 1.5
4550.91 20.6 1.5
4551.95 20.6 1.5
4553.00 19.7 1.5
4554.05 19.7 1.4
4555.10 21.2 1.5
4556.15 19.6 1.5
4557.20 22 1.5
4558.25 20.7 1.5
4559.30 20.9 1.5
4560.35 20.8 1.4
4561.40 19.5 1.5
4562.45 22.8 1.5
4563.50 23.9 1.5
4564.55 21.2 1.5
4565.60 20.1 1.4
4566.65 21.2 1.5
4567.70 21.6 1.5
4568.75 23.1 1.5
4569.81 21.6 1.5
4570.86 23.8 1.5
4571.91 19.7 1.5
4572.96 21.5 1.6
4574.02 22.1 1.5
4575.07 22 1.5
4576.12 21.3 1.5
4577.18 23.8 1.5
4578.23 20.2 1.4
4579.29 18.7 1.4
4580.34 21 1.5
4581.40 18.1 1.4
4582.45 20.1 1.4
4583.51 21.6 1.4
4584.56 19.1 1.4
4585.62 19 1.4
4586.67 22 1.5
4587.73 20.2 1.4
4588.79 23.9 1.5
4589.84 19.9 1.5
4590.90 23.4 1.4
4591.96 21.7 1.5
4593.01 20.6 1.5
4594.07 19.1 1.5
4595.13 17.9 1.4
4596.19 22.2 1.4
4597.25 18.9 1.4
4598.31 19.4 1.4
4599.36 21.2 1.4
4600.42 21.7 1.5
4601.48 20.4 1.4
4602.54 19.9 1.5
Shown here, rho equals 0.86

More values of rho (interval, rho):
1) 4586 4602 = 1.28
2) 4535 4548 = 1.17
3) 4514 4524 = 1.07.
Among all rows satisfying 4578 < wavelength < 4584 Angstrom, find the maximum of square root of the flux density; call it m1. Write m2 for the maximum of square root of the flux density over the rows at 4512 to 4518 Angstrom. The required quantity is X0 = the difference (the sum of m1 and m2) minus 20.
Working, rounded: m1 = 4.65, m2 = 4.7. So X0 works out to -10.6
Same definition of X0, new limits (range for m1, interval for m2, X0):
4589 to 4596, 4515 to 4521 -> -10.5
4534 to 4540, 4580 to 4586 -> -10.5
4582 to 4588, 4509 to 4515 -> -10.5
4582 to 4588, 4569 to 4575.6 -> -10.4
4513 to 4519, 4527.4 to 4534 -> -10.8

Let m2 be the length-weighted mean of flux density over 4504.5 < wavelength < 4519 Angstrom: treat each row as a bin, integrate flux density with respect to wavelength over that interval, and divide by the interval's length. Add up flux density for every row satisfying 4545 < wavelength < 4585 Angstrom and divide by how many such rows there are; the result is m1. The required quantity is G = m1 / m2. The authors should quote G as 0.95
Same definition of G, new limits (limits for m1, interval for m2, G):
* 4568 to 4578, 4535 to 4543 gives 1.04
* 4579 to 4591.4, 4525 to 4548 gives 1.04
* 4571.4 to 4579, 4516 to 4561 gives 1.06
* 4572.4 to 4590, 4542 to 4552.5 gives 1.02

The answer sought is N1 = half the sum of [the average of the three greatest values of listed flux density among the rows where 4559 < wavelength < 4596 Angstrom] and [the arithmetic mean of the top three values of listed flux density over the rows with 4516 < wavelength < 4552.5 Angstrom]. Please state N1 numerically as 23.6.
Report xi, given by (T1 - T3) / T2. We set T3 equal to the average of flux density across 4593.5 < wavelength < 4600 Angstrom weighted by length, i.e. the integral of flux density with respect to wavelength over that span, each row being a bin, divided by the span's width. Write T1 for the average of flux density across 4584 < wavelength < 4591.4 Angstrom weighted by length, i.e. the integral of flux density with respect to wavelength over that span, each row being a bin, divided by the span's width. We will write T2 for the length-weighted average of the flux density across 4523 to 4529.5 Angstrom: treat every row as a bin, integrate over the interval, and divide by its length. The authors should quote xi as 0.066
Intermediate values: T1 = 21.1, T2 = 19.0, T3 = 19.8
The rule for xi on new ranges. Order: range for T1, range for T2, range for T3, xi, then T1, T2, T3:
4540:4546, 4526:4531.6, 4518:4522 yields -0.016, 20.9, 18.8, 21.2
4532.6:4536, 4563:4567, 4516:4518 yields -0.067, 19.0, 21.6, 20.5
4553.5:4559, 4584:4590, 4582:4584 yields -0.009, 20.6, 20.8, 20.8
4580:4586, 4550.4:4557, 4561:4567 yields -0.085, 19.8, 20.3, 21.5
